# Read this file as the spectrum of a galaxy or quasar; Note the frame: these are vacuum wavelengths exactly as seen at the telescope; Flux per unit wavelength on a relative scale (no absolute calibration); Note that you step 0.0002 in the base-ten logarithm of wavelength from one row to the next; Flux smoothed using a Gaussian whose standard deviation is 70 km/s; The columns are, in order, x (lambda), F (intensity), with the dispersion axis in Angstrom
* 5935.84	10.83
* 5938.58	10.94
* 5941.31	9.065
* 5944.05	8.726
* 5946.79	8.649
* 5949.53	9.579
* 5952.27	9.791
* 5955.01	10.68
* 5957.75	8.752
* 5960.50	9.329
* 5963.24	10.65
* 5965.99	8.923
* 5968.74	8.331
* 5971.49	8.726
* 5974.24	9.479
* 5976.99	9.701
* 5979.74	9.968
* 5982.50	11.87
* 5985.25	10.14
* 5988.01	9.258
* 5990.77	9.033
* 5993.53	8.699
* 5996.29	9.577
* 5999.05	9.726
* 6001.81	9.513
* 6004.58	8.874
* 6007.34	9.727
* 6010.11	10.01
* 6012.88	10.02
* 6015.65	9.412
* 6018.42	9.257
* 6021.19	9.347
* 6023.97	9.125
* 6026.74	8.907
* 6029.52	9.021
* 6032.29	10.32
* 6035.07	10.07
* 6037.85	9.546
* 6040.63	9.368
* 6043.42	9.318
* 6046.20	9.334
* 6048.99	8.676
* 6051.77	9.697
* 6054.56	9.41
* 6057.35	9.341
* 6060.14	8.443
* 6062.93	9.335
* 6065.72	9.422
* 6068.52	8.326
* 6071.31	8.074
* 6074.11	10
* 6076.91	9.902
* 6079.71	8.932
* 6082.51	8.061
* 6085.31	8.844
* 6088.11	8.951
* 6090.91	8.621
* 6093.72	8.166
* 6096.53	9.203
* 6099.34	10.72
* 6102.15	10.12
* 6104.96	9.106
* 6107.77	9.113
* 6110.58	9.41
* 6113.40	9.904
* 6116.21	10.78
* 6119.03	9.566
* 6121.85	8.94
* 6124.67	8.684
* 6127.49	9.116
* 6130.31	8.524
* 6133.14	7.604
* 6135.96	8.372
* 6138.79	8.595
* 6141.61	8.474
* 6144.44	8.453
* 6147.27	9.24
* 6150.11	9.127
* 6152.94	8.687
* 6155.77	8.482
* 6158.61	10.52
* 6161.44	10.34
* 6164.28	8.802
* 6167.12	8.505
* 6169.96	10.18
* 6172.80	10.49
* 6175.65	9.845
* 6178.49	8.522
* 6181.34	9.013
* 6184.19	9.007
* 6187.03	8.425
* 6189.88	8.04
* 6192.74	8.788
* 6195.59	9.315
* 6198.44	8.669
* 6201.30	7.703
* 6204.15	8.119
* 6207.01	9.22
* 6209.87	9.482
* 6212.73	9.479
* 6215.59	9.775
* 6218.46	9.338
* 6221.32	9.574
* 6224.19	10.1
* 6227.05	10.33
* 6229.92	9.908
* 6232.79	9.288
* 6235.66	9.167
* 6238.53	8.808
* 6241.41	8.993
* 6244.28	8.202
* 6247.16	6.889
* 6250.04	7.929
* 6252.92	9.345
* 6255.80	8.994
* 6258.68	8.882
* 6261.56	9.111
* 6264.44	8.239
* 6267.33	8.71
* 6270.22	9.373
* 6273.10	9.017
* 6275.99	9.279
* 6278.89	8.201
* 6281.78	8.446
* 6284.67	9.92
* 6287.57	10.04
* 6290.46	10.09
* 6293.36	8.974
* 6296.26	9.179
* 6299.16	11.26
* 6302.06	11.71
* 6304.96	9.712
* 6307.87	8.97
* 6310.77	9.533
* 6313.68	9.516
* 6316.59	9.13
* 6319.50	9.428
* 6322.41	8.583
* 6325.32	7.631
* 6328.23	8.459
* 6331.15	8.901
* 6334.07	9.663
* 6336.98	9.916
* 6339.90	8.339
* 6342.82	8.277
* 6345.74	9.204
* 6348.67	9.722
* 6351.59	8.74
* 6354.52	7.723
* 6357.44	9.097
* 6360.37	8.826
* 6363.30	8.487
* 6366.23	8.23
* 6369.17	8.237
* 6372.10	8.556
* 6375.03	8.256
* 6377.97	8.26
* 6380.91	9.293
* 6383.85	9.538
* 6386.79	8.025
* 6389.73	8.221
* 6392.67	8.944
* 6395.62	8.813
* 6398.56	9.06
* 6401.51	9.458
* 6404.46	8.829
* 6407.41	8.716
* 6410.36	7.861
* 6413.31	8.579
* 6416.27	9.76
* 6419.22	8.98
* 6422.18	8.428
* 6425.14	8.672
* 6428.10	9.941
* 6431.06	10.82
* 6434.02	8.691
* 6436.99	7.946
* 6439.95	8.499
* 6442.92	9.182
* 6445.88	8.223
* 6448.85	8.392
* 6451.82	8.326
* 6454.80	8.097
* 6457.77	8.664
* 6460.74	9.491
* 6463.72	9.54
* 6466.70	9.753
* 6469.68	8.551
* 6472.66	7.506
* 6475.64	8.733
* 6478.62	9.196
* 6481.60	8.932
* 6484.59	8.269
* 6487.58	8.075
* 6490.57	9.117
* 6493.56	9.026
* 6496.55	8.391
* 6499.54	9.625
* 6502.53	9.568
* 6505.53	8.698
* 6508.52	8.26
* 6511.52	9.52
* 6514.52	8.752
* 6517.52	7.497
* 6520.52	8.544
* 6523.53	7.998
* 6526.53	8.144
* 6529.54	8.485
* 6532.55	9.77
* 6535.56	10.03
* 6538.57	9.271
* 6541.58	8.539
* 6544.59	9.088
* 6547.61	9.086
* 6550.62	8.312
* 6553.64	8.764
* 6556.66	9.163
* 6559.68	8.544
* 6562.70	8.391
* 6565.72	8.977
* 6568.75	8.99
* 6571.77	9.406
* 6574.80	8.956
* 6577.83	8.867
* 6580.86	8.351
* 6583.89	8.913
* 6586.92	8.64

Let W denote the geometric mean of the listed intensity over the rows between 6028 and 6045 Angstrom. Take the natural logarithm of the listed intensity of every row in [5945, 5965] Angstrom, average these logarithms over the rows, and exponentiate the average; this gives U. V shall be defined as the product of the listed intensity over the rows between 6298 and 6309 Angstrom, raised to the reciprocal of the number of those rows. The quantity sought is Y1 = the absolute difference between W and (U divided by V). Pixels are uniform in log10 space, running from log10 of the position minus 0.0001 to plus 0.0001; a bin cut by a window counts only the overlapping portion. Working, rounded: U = 9.6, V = 10.4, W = 9.60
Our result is 8.67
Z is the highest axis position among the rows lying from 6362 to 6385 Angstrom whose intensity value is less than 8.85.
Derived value 6377.97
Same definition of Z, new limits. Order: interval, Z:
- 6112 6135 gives 6133.14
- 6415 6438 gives 6436.99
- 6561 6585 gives 6580.86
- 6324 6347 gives 6342.82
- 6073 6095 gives 6093.72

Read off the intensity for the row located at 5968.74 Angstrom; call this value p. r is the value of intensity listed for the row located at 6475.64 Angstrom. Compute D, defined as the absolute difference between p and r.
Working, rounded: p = 8.331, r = 8.733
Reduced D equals 0.4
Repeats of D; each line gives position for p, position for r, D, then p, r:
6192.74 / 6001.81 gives 0.7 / 8.788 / 9.513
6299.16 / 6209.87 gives 1.8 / 11.26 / 9.482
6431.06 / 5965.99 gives 1.9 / 10.82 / 8.923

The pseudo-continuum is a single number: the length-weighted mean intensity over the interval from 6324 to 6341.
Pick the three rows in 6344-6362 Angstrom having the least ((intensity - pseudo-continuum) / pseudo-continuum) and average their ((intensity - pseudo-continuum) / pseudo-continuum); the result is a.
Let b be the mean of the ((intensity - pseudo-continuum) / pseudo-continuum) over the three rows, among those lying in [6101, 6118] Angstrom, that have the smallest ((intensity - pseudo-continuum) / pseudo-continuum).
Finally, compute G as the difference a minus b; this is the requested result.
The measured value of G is -0.09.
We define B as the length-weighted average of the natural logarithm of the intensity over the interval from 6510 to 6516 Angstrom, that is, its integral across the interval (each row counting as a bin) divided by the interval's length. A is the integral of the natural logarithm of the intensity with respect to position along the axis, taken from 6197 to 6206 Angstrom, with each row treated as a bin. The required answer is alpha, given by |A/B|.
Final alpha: 9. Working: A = 19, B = 2.21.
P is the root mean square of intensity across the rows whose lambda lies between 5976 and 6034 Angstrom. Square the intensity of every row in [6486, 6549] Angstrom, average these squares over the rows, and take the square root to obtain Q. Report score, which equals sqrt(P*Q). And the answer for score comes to 9.23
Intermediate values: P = 9.6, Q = 8.86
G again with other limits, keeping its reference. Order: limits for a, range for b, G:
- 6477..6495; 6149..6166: -0.03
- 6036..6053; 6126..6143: 0.11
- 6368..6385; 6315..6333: 0.00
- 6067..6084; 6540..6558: -0.04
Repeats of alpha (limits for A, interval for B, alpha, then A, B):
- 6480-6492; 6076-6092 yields 12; 26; 2.18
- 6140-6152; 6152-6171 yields 12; 26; 2.23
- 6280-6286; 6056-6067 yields 6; 13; 2.21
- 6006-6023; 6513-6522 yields 18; 38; 2.11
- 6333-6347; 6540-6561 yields 14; 31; 2.17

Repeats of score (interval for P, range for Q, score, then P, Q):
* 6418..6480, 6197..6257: 8.96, 8.9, 9.05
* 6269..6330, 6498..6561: 9.13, 9.4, 8.86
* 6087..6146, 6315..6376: 8.93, 9.1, 8.75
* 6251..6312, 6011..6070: 9.37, 9.4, 9.33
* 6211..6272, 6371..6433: 9.02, 9.1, 8.93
